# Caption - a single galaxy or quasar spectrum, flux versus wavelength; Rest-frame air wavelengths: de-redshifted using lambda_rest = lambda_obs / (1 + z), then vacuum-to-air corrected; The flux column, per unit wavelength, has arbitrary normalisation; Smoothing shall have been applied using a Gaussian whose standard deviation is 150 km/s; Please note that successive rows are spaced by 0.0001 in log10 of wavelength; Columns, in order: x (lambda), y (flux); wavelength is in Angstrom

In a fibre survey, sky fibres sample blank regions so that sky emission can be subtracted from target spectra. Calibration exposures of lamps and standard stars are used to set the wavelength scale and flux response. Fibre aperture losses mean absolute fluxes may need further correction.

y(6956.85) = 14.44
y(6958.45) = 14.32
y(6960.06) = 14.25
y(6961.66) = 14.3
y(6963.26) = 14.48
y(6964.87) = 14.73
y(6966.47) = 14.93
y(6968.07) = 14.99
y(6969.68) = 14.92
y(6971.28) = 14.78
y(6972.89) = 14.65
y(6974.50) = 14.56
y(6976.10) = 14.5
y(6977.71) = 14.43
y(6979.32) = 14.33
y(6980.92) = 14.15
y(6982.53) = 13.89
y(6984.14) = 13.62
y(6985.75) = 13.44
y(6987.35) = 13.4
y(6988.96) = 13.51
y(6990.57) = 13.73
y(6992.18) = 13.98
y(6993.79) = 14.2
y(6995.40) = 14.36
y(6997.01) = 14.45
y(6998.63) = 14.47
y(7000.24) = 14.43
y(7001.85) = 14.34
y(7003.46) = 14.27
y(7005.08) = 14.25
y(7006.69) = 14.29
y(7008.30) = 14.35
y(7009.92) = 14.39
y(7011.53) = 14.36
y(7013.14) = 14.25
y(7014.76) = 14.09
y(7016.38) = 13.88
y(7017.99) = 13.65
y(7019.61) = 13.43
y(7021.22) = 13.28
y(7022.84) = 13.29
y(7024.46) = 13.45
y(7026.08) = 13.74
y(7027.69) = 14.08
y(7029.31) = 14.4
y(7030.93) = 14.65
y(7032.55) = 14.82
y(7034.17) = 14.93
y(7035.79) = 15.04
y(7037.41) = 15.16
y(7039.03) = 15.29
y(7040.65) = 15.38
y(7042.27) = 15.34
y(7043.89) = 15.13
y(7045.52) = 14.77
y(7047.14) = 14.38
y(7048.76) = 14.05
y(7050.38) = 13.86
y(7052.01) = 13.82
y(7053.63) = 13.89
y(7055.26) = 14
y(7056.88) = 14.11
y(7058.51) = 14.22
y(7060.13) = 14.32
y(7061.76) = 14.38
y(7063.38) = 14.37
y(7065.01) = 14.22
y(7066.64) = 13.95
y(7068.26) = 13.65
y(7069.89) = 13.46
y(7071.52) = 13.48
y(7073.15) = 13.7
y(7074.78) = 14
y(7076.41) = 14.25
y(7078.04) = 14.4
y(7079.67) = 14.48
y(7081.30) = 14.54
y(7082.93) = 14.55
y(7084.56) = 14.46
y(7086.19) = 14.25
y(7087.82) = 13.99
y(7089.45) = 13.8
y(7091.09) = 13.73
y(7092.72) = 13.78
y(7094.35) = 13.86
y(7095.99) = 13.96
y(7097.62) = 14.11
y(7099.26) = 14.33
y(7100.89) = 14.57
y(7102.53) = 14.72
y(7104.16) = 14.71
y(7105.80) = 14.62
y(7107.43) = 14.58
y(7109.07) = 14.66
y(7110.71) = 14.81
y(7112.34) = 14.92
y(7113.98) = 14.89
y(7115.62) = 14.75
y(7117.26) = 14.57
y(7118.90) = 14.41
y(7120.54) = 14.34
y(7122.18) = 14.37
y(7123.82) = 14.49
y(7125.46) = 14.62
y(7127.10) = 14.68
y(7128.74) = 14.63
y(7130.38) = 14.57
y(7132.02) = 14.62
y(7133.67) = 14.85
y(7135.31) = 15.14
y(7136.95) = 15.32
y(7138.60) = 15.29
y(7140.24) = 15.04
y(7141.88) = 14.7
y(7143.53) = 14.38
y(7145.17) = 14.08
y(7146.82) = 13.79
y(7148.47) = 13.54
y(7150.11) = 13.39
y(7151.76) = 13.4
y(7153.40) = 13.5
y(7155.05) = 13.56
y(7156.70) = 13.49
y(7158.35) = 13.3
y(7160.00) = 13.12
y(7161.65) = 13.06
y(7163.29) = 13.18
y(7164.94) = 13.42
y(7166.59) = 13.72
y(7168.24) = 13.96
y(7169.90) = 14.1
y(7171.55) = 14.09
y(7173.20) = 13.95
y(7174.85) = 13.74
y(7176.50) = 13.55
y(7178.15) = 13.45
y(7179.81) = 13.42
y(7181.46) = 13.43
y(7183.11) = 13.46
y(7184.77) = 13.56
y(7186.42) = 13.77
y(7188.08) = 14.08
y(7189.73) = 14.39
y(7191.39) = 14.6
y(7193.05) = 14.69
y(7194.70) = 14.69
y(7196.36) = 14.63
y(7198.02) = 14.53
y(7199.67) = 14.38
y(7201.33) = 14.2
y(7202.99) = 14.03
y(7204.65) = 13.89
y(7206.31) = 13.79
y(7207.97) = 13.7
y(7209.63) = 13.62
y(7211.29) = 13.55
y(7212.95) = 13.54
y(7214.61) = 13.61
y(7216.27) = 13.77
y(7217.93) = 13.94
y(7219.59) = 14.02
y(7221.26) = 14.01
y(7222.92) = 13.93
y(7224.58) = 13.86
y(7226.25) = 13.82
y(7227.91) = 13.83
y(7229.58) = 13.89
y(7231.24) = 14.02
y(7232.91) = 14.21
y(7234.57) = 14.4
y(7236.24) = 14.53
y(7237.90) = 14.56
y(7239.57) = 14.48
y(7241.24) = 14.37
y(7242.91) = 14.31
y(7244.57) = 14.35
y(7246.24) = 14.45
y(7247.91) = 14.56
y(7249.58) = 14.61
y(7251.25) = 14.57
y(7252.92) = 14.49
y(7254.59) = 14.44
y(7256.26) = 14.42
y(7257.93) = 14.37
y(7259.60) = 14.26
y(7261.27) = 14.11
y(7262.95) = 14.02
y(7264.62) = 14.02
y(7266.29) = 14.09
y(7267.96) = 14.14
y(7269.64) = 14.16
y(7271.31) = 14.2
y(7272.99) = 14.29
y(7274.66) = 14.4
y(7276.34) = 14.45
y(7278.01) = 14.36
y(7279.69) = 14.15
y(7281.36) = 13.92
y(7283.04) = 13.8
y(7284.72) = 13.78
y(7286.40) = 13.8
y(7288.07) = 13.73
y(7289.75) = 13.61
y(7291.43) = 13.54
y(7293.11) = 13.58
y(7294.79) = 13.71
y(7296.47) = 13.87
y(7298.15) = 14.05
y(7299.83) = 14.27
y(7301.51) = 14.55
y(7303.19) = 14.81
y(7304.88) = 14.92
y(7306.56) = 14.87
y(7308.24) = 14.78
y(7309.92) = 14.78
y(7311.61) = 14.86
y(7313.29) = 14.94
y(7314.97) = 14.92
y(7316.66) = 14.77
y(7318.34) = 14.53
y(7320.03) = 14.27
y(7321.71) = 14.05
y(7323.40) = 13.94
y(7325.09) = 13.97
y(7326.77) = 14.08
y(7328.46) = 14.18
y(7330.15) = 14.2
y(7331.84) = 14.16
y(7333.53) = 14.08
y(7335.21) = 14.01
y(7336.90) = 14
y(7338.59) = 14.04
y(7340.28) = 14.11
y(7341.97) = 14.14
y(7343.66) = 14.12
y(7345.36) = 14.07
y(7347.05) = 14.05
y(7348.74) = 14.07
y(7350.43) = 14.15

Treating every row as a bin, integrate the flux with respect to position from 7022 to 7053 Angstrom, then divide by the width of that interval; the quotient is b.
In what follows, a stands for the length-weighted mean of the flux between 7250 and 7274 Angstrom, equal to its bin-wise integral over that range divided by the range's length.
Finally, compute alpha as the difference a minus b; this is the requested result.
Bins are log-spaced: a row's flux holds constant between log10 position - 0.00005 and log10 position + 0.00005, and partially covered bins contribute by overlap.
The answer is -0.2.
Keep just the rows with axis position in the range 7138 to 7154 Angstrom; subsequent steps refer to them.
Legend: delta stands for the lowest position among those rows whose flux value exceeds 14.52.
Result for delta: 7138.60 Angstrom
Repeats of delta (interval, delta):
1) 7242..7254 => 7247.91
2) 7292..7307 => 7301.51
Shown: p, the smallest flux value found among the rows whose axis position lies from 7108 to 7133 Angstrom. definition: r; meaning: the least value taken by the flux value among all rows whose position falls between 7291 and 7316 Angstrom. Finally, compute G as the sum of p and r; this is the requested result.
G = 27.88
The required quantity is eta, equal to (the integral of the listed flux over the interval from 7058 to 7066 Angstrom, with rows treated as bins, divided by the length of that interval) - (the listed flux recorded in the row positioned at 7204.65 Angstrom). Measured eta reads 0.4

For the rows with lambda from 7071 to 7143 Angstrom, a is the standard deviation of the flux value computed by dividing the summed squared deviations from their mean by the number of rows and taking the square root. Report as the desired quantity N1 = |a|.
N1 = 0.4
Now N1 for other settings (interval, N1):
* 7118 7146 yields 0.3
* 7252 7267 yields 0.2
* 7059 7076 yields 0.3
